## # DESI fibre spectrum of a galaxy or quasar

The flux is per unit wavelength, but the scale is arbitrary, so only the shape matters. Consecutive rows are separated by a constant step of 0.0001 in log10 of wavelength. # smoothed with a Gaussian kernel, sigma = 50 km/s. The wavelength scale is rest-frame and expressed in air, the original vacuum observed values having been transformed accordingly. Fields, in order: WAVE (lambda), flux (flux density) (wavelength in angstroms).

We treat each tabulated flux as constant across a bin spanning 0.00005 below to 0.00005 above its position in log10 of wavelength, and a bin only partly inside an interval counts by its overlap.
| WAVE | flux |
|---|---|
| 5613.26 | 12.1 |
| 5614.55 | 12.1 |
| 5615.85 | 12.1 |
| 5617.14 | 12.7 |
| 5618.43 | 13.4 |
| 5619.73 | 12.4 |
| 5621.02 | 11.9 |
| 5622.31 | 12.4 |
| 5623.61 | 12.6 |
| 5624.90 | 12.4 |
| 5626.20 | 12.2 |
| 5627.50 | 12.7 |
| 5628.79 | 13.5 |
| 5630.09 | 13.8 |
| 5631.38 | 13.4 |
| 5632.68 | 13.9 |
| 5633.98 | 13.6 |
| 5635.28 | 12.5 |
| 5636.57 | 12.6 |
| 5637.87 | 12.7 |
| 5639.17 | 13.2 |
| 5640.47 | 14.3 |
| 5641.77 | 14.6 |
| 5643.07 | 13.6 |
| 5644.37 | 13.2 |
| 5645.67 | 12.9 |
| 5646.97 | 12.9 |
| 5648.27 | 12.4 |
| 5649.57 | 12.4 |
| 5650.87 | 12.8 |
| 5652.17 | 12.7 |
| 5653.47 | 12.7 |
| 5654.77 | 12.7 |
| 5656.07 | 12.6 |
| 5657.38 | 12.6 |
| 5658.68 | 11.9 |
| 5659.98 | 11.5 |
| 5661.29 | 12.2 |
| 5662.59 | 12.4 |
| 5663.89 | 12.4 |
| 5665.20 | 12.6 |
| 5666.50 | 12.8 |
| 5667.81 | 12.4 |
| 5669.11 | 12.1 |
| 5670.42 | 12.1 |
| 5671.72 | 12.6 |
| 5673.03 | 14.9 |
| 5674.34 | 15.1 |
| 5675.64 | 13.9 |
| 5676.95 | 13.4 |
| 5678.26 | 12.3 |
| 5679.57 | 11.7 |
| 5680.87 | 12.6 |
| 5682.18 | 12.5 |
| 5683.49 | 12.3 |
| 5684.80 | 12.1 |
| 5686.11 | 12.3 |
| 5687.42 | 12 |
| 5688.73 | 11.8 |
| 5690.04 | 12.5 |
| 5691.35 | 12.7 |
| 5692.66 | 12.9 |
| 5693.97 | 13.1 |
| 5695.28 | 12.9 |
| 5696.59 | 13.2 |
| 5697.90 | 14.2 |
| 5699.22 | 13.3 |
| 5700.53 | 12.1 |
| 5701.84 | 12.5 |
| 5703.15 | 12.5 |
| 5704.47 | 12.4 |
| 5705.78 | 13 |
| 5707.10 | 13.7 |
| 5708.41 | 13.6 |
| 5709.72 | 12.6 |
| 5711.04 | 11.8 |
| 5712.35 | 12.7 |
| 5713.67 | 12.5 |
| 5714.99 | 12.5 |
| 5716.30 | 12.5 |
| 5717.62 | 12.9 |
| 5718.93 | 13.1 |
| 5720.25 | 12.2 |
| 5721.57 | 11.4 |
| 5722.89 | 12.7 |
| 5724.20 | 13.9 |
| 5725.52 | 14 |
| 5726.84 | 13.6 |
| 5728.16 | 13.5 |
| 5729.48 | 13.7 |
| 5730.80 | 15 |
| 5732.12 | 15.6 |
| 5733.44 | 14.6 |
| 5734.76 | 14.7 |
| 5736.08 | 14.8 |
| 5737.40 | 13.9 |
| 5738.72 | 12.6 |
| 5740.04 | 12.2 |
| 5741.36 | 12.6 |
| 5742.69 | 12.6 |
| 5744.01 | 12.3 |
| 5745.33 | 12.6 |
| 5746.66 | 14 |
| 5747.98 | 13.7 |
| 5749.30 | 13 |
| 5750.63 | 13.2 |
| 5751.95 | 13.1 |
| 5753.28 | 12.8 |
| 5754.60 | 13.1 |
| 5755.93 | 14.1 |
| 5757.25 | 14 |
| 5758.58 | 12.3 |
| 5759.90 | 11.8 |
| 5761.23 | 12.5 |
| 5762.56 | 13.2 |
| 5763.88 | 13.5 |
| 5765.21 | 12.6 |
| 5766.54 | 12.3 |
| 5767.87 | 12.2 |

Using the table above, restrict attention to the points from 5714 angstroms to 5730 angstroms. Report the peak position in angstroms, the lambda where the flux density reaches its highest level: 5725.52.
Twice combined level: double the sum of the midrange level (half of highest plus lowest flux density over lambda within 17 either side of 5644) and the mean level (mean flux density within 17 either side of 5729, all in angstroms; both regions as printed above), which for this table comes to 52.6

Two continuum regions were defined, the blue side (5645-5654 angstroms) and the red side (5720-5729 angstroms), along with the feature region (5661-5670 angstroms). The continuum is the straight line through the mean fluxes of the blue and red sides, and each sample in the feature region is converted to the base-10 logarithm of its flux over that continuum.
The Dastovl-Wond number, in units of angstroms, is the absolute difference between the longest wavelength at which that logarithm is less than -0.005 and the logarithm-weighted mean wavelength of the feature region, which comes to 3.9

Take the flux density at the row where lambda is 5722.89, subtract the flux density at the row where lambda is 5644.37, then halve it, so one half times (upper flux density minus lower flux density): -0.25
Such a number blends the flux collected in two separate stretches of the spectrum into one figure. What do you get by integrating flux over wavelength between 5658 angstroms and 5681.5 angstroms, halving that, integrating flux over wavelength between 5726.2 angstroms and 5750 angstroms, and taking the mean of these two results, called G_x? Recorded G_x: 237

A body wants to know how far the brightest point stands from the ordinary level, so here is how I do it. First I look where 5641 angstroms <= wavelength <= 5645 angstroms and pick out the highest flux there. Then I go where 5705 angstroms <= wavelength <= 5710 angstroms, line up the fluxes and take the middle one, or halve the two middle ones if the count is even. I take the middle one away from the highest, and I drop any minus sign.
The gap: 1.3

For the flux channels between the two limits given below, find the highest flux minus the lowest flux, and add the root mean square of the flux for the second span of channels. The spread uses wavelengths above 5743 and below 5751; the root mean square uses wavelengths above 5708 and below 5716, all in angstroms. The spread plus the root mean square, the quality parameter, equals 14.3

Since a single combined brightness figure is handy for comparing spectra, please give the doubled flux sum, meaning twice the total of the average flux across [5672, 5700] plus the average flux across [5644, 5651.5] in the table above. 51.4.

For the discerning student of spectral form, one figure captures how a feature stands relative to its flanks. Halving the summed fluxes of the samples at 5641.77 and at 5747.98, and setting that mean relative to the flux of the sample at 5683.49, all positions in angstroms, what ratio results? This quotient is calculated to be 1.15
